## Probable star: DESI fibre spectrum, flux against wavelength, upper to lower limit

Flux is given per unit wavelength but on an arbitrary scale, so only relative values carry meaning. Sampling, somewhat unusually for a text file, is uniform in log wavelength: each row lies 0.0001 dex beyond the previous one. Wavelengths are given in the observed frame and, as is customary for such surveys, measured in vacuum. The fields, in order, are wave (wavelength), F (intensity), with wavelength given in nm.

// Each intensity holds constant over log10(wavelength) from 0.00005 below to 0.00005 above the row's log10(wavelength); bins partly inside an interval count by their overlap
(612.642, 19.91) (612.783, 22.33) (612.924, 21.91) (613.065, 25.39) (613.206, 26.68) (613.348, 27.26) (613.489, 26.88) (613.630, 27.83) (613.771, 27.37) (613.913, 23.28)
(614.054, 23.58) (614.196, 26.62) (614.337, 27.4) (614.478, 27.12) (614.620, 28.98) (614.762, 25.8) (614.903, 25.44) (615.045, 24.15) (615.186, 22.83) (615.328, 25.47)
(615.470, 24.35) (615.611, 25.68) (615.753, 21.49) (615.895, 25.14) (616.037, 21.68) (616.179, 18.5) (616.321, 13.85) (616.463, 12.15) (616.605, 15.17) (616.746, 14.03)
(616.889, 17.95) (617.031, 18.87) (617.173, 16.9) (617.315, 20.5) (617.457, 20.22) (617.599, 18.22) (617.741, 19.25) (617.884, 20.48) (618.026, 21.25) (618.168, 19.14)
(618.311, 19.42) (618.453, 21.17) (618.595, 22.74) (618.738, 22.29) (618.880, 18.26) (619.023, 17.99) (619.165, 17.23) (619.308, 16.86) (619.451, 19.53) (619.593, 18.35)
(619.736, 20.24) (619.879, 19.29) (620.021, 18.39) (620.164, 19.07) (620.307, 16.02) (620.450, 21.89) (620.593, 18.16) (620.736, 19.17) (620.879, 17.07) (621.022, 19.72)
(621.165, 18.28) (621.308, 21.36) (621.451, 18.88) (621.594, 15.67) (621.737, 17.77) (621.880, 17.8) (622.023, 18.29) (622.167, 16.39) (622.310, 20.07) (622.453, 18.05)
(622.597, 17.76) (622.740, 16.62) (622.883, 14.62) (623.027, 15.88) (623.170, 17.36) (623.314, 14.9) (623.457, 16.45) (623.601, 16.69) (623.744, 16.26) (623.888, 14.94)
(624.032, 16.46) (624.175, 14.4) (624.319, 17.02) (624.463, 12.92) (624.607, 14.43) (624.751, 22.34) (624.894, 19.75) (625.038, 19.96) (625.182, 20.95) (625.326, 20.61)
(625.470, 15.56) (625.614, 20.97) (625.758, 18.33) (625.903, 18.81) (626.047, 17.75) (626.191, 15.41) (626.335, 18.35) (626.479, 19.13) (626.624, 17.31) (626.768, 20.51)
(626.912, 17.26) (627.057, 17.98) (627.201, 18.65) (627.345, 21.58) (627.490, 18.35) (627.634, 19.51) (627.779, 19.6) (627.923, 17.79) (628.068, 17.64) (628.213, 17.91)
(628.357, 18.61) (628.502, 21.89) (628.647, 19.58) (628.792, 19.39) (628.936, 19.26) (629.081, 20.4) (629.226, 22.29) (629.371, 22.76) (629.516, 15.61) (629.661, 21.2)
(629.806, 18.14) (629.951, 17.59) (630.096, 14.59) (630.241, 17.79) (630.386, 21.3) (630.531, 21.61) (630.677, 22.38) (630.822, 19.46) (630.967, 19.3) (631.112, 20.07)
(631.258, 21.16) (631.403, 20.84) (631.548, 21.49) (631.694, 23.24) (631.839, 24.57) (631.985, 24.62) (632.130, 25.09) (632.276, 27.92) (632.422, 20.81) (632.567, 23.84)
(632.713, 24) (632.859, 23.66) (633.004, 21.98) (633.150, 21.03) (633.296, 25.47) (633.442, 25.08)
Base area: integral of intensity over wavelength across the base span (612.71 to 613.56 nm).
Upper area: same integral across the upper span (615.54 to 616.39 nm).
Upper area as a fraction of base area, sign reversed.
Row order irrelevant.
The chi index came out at -0.84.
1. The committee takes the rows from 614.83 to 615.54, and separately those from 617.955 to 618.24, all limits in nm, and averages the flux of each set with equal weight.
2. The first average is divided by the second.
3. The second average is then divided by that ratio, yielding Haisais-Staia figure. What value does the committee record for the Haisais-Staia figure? 17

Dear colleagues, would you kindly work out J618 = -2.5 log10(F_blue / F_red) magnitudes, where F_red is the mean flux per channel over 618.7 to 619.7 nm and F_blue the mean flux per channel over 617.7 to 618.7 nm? -0.1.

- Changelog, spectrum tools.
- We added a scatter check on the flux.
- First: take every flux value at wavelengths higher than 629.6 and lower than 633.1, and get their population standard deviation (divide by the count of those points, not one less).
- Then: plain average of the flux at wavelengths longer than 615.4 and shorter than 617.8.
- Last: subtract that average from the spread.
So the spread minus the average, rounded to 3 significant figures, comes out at -16.2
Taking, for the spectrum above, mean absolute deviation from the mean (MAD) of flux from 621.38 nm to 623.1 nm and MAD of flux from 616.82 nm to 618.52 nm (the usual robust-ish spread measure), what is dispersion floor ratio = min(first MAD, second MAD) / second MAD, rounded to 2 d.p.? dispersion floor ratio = 1.00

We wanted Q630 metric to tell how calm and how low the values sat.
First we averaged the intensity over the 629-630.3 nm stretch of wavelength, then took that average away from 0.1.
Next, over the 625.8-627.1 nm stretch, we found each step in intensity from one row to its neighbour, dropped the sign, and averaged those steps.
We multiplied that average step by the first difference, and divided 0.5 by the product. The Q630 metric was -0.0132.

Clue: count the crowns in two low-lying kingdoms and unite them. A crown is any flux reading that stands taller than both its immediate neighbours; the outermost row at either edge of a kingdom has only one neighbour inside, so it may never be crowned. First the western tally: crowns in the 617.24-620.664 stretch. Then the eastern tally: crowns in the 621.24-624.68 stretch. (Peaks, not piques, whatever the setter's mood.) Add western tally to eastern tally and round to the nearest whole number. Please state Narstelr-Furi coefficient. 12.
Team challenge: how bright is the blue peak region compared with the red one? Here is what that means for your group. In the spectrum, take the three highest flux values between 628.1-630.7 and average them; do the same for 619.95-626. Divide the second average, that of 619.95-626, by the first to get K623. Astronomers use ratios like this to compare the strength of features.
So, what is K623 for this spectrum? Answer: 0.97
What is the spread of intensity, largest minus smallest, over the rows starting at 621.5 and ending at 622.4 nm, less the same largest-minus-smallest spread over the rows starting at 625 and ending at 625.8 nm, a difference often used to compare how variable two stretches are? -1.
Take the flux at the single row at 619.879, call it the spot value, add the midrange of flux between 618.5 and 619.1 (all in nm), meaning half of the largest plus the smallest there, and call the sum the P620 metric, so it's 40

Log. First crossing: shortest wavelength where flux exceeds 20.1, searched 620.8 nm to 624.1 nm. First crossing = 621.308 nm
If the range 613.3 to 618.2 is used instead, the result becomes 613.348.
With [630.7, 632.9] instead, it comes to 631.258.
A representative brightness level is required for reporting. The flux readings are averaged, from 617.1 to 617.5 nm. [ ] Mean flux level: 19.2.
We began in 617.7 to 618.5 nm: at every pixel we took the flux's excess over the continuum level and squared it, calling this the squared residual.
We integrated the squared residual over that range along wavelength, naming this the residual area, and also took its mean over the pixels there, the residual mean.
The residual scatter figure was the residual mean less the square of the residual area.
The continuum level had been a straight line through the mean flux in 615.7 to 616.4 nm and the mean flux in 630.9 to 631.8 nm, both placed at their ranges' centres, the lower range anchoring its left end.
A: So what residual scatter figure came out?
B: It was 0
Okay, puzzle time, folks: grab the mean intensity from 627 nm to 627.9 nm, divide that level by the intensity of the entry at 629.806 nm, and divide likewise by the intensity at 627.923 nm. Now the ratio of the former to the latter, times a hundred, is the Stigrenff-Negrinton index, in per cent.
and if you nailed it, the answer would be 98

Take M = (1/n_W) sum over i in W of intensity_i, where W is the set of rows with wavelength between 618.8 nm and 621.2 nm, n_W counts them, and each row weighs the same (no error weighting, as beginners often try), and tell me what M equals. 18.6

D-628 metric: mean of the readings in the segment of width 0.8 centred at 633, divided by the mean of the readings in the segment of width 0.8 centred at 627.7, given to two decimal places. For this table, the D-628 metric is 1.22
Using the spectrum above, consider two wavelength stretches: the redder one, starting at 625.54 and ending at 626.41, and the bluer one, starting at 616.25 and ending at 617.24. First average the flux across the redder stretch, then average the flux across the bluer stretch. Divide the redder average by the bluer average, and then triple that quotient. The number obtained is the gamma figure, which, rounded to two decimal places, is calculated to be 3.52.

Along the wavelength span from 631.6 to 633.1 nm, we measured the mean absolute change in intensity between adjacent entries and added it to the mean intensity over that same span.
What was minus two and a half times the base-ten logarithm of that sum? -3.53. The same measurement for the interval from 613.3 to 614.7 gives -3.62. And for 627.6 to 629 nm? -3.26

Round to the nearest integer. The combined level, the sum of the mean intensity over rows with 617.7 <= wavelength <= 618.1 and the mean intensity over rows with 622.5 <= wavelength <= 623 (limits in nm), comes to 37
